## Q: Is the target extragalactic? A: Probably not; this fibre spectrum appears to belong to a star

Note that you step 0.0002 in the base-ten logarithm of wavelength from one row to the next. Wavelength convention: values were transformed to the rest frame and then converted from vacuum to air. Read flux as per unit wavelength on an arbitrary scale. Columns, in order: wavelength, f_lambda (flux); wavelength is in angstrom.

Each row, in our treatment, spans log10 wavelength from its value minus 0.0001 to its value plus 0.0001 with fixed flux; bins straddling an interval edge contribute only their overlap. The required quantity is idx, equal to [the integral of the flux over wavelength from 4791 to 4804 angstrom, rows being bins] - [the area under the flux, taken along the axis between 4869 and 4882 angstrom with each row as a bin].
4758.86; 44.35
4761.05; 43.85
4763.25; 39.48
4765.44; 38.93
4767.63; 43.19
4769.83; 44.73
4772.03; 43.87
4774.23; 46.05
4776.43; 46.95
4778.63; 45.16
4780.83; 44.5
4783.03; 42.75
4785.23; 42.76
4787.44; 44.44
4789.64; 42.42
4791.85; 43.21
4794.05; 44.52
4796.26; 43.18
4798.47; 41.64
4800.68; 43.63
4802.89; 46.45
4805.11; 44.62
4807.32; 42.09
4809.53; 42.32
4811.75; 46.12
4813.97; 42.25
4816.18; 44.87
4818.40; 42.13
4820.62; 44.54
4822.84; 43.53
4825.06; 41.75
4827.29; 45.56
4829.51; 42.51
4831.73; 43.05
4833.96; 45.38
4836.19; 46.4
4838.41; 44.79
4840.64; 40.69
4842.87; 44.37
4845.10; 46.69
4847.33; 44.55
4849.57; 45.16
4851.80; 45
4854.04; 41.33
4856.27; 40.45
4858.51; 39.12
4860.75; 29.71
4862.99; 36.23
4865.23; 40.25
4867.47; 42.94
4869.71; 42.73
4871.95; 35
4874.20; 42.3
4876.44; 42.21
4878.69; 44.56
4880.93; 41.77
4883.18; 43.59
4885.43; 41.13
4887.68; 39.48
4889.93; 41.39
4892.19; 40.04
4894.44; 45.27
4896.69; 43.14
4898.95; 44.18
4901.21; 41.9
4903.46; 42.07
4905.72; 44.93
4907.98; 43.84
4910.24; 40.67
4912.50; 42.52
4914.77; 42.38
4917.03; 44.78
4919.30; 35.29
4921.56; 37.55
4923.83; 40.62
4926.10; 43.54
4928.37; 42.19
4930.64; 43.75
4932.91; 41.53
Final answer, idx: 31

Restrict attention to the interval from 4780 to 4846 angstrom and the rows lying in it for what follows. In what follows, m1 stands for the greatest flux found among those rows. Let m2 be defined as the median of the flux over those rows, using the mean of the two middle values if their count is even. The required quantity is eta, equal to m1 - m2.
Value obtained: 3.1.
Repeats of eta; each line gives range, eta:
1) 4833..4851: 1.7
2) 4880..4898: 3.7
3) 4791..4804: 3.0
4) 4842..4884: 4.4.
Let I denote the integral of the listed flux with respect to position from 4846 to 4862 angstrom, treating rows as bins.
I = 653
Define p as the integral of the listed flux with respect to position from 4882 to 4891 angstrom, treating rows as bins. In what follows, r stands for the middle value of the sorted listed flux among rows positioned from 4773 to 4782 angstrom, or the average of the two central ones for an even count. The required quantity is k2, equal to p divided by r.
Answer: 8.2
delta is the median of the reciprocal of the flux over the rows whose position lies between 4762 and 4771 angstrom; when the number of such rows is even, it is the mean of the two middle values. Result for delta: 0.0242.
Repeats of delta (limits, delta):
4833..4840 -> 0.0220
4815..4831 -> 0.0230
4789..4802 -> 0.0232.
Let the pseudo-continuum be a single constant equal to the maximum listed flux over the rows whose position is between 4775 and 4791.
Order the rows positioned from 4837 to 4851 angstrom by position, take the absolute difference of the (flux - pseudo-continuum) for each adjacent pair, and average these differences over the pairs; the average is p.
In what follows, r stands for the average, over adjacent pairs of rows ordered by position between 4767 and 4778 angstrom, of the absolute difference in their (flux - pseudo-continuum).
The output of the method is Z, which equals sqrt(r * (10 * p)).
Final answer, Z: 5.9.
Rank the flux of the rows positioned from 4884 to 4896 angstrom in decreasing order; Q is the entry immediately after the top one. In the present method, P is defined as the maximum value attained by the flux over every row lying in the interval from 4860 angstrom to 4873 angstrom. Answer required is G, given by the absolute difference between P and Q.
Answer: 1.55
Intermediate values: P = 42.94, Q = 41.39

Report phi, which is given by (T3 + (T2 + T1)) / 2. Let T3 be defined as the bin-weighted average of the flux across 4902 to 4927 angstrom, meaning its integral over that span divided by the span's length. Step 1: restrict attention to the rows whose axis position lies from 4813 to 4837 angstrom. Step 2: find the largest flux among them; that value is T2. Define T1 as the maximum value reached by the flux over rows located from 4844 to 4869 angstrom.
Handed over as 67.36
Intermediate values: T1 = 46.69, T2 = 46.4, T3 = 41.6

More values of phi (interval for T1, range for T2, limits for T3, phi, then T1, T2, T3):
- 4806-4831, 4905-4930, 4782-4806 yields 67.32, 46.12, 44.93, 43.6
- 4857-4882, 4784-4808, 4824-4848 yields 67.58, 44.56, 46.45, 44.2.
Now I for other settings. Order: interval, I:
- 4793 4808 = 656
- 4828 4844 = 703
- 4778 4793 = 654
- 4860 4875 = 579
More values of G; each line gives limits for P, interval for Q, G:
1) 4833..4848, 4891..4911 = 1.76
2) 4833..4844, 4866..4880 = 3.46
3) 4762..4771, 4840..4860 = 0.43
